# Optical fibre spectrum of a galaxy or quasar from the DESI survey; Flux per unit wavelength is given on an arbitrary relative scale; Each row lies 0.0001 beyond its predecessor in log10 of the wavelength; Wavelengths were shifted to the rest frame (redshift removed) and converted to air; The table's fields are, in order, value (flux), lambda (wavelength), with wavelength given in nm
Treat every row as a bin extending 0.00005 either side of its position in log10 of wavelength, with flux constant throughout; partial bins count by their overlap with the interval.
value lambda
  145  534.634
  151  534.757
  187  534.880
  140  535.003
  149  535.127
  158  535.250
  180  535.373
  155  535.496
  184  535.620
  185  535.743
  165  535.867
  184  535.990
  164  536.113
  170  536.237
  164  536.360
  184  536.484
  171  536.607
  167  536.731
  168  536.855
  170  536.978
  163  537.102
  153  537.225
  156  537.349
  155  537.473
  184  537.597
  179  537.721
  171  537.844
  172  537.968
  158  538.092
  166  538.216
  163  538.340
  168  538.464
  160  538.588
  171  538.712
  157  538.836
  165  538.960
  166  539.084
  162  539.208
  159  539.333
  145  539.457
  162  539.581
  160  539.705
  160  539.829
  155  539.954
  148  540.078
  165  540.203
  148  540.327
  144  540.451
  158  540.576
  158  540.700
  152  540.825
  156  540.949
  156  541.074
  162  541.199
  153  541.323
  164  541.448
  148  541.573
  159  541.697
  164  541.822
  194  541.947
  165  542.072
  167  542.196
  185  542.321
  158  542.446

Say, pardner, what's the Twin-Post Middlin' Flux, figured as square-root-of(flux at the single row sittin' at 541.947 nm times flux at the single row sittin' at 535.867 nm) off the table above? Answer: 178.9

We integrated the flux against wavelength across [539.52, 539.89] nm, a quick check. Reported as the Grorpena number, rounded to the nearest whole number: 60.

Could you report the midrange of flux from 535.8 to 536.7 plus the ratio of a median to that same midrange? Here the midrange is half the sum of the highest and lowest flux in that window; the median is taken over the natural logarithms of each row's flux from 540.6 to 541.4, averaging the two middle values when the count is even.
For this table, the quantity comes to 174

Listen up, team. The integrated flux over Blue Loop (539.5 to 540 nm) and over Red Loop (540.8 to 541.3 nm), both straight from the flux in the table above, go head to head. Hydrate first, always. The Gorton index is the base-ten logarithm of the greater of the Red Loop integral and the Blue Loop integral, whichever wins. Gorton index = 1.90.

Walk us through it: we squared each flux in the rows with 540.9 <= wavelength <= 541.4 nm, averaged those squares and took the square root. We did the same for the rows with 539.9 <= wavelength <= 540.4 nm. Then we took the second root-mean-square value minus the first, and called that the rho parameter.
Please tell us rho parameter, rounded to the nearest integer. -3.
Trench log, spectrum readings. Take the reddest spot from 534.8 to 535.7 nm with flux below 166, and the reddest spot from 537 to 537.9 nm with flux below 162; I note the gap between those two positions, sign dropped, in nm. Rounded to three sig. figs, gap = 1.98 nm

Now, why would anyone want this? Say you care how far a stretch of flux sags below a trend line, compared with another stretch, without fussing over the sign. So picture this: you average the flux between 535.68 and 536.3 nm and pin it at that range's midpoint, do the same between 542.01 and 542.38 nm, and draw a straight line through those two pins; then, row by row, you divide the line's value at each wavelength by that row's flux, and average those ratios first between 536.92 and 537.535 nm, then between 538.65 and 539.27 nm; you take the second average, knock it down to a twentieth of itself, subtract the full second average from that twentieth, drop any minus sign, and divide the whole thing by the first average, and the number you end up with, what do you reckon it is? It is 0.92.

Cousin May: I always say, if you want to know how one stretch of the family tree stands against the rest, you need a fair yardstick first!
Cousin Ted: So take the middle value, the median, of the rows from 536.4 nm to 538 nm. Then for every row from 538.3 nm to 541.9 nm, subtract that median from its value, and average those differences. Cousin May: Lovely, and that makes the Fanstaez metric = -12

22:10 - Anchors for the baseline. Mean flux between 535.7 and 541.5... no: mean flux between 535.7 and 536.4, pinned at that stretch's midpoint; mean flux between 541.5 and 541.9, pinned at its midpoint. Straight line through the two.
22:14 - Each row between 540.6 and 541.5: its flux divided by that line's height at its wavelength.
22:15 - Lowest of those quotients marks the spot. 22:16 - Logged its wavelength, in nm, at 540.825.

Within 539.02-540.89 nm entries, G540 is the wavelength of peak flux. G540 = 539.084 nm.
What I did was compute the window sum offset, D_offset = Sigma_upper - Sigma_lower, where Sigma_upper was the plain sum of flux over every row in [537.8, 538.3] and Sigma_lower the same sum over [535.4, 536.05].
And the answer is -206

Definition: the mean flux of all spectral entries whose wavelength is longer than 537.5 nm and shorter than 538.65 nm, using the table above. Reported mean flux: 169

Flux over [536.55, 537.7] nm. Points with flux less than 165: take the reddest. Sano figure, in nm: 537.473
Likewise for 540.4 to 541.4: 541.323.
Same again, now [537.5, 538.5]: 538.340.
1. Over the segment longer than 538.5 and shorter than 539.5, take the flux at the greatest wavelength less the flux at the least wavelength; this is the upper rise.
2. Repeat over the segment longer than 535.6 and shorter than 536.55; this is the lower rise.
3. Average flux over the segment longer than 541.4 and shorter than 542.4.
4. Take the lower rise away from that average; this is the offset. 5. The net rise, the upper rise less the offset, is -183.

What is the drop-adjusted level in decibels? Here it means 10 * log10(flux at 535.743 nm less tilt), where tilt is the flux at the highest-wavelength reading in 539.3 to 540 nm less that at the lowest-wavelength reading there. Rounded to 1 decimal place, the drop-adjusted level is 22.8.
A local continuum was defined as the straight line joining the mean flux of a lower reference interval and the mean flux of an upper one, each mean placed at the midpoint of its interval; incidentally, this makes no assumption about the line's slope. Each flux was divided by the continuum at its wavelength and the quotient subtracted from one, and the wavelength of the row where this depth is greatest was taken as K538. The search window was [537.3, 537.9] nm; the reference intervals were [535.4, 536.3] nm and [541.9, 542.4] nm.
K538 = 537.473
